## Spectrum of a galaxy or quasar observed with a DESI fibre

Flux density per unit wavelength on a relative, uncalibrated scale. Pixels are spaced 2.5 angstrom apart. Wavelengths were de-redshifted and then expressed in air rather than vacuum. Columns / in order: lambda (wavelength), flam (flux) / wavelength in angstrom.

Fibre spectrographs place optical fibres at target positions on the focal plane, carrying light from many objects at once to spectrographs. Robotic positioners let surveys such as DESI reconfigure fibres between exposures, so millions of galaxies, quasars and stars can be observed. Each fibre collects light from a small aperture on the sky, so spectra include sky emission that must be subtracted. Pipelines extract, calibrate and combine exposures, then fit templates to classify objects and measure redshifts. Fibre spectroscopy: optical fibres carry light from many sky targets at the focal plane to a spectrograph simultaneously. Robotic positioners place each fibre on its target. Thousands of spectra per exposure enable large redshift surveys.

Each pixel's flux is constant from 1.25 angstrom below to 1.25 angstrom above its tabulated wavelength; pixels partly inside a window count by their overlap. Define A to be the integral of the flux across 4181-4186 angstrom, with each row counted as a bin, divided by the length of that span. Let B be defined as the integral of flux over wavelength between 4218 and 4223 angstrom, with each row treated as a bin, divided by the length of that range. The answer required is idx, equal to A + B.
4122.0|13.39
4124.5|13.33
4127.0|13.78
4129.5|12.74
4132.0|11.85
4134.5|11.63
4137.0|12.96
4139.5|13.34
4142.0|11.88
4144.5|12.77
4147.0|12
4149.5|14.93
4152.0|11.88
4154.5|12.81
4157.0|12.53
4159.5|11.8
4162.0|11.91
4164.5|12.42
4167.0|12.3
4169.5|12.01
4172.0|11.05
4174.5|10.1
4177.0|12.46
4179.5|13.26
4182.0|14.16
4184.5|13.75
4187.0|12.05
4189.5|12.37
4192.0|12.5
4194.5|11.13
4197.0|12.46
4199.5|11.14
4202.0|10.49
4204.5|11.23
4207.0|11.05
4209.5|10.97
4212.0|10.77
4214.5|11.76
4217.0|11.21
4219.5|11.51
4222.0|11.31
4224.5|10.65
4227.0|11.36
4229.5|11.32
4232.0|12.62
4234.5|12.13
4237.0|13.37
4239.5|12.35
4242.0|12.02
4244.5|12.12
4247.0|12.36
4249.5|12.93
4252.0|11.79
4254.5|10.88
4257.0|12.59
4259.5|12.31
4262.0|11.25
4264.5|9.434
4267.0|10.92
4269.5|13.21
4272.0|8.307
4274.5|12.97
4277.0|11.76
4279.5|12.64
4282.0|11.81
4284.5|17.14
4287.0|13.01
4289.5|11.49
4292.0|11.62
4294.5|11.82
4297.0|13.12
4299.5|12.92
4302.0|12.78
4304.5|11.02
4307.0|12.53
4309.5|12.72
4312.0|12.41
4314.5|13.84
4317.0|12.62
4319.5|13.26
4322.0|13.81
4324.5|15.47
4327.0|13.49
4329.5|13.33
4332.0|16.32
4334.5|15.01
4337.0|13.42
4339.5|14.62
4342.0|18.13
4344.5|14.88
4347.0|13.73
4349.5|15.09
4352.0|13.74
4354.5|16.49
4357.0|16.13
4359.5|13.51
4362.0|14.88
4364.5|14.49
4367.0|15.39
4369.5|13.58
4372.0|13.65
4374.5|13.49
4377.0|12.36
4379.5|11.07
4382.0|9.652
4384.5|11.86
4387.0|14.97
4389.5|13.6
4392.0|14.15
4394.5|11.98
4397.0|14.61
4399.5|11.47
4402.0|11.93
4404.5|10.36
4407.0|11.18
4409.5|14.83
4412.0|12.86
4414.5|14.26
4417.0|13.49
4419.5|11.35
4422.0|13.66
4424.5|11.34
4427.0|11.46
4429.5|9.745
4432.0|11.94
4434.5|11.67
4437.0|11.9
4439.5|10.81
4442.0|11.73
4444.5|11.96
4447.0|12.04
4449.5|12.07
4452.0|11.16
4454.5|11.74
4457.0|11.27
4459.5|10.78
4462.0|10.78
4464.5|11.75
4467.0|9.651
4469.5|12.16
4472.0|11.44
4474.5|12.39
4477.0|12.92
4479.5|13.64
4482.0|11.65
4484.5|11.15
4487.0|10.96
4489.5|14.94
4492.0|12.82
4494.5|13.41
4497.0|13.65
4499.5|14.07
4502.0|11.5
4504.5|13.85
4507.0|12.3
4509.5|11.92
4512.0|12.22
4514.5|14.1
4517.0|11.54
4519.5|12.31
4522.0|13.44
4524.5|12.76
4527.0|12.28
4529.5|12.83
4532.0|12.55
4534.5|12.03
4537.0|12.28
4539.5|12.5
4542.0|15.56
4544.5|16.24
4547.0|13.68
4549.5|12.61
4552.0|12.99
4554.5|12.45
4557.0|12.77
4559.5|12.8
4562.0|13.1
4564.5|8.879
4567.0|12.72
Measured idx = 25.3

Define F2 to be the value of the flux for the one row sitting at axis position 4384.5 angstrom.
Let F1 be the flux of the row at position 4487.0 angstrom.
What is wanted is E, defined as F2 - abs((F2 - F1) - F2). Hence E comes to 0.9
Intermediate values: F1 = 10.96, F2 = 11.86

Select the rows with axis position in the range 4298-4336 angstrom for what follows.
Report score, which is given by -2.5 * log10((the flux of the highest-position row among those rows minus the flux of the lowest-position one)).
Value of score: -0.8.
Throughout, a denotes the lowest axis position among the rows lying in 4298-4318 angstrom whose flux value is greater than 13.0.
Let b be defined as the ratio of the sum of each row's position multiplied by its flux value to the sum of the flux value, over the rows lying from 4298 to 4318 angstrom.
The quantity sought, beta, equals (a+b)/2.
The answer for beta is 4311.4 angstrom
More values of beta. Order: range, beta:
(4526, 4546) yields 4539.1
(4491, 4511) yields 4497.5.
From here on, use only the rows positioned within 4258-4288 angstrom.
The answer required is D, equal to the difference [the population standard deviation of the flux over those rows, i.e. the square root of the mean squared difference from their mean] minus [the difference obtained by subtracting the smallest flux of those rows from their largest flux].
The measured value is -6.7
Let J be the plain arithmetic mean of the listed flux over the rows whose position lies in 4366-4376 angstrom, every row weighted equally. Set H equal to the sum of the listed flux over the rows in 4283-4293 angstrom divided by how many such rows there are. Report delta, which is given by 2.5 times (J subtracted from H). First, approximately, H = 13.3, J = 14.0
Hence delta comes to -1.78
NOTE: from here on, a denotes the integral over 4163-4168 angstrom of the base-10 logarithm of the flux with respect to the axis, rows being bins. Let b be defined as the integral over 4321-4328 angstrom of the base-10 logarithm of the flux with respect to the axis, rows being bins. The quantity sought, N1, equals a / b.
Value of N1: 0.7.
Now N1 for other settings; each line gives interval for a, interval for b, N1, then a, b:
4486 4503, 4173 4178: 3.6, 19.0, 5.2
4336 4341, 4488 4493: 1.0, 5.8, 5.7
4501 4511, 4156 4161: 2.0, 10.9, 5.4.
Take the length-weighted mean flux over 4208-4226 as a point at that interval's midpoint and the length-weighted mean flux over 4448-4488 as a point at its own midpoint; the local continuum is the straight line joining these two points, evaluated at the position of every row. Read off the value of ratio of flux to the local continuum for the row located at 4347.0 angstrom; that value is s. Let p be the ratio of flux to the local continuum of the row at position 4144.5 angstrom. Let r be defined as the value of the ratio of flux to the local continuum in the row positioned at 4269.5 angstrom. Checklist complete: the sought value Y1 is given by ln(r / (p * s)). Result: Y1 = -0.17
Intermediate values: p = 1.16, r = 1.17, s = 1.21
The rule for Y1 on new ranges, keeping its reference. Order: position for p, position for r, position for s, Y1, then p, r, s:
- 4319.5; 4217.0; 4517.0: -0.14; 1.17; 1.00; 0.99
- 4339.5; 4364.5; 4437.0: -0.04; 1.28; 1.27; 1.03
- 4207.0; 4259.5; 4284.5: -0.32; 0.99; 1.09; 1.52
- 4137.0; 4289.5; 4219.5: -0.17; 1.17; 1.02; 1.03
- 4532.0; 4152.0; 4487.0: 0.06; 1.07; 1.07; 0.94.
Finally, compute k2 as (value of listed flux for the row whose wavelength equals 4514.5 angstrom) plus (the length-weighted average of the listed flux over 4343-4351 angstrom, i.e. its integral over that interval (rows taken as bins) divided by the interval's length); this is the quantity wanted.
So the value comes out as 28.8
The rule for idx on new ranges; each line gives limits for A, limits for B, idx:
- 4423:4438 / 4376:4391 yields 23.7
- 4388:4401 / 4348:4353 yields 27.6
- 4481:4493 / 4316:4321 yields 25.3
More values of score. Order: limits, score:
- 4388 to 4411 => -0.2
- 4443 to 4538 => 1.2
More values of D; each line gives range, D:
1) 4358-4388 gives -4.1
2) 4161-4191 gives -3.0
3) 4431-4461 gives -0.8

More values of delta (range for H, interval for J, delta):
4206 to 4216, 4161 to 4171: -2.56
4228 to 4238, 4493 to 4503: -1.99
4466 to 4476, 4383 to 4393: -5.59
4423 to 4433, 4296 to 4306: -3.35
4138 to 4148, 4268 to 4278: 2.34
